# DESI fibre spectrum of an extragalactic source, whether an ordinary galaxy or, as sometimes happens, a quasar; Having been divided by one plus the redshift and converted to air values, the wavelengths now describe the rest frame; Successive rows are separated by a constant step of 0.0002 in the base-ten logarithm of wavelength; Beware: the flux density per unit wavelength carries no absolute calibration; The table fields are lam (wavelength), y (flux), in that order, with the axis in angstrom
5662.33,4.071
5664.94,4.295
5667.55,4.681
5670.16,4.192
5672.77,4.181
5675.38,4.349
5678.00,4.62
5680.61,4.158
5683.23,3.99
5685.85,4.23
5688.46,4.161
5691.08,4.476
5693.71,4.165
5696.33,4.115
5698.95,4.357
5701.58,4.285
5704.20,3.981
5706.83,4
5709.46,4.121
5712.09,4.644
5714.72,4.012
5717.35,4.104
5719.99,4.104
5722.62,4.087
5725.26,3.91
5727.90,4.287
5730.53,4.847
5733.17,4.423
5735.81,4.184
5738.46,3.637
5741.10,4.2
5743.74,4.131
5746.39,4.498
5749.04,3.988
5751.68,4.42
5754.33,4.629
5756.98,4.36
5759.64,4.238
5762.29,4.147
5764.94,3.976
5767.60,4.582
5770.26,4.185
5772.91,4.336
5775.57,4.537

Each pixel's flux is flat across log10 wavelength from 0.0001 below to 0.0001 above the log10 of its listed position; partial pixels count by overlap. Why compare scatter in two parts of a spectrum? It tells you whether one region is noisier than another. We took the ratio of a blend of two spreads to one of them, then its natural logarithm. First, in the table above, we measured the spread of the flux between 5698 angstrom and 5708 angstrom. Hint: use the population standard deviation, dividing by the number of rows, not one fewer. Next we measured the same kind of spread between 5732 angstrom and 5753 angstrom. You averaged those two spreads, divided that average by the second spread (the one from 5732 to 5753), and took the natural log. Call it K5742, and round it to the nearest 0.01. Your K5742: -0.20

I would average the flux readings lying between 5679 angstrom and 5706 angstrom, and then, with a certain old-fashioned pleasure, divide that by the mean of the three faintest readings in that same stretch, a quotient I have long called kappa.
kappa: 1.04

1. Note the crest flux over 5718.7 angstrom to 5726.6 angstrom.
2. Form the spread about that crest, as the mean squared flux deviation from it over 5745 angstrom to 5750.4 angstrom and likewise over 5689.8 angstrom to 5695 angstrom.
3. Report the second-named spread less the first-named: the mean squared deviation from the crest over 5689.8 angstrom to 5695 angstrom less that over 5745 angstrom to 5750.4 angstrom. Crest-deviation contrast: -0.013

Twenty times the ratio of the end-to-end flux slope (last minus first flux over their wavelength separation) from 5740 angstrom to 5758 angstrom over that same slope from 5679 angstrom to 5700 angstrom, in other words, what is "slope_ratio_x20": 19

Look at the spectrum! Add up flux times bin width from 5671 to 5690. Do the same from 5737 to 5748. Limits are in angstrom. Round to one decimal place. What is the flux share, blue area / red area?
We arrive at 1.8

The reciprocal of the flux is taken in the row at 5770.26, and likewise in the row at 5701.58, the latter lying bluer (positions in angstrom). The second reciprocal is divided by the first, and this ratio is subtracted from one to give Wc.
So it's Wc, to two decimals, 0.02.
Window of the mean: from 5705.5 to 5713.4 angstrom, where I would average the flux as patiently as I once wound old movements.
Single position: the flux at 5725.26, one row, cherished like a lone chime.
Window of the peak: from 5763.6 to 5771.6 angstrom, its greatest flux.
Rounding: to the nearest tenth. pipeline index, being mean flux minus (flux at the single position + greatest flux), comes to -4.2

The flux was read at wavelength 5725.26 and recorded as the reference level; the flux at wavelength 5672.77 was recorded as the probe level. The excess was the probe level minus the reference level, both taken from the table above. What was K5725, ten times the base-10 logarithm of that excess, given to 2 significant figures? -5.7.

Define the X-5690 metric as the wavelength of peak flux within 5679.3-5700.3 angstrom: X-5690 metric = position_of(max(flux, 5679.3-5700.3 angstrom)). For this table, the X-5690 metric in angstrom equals 5691.08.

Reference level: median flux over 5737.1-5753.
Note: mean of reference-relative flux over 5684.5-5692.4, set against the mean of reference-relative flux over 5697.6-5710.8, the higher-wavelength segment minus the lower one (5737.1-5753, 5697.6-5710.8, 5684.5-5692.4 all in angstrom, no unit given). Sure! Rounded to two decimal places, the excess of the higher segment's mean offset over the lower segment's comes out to -0.14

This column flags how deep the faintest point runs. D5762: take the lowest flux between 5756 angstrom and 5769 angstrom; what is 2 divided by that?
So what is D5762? 0.503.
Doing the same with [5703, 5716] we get 0.502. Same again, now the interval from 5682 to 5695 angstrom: 0.501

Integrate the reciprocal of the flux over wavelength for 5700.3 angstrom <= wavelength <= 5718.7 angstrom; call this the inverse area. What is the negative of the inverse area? -4.43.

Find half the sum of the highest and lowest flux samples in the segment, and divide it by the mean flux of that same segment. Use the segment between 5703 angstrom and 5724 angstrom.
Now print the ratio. 1.04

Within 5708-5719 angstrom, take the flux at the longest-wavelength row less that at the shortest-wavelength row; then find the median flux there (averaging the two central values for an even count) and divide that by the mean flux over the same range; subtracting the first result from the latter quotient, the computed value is 0.99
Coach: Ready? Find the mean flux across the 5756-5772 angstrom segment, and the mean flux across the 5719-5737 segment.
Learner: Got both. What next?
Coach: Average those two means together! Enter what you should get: 4.26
